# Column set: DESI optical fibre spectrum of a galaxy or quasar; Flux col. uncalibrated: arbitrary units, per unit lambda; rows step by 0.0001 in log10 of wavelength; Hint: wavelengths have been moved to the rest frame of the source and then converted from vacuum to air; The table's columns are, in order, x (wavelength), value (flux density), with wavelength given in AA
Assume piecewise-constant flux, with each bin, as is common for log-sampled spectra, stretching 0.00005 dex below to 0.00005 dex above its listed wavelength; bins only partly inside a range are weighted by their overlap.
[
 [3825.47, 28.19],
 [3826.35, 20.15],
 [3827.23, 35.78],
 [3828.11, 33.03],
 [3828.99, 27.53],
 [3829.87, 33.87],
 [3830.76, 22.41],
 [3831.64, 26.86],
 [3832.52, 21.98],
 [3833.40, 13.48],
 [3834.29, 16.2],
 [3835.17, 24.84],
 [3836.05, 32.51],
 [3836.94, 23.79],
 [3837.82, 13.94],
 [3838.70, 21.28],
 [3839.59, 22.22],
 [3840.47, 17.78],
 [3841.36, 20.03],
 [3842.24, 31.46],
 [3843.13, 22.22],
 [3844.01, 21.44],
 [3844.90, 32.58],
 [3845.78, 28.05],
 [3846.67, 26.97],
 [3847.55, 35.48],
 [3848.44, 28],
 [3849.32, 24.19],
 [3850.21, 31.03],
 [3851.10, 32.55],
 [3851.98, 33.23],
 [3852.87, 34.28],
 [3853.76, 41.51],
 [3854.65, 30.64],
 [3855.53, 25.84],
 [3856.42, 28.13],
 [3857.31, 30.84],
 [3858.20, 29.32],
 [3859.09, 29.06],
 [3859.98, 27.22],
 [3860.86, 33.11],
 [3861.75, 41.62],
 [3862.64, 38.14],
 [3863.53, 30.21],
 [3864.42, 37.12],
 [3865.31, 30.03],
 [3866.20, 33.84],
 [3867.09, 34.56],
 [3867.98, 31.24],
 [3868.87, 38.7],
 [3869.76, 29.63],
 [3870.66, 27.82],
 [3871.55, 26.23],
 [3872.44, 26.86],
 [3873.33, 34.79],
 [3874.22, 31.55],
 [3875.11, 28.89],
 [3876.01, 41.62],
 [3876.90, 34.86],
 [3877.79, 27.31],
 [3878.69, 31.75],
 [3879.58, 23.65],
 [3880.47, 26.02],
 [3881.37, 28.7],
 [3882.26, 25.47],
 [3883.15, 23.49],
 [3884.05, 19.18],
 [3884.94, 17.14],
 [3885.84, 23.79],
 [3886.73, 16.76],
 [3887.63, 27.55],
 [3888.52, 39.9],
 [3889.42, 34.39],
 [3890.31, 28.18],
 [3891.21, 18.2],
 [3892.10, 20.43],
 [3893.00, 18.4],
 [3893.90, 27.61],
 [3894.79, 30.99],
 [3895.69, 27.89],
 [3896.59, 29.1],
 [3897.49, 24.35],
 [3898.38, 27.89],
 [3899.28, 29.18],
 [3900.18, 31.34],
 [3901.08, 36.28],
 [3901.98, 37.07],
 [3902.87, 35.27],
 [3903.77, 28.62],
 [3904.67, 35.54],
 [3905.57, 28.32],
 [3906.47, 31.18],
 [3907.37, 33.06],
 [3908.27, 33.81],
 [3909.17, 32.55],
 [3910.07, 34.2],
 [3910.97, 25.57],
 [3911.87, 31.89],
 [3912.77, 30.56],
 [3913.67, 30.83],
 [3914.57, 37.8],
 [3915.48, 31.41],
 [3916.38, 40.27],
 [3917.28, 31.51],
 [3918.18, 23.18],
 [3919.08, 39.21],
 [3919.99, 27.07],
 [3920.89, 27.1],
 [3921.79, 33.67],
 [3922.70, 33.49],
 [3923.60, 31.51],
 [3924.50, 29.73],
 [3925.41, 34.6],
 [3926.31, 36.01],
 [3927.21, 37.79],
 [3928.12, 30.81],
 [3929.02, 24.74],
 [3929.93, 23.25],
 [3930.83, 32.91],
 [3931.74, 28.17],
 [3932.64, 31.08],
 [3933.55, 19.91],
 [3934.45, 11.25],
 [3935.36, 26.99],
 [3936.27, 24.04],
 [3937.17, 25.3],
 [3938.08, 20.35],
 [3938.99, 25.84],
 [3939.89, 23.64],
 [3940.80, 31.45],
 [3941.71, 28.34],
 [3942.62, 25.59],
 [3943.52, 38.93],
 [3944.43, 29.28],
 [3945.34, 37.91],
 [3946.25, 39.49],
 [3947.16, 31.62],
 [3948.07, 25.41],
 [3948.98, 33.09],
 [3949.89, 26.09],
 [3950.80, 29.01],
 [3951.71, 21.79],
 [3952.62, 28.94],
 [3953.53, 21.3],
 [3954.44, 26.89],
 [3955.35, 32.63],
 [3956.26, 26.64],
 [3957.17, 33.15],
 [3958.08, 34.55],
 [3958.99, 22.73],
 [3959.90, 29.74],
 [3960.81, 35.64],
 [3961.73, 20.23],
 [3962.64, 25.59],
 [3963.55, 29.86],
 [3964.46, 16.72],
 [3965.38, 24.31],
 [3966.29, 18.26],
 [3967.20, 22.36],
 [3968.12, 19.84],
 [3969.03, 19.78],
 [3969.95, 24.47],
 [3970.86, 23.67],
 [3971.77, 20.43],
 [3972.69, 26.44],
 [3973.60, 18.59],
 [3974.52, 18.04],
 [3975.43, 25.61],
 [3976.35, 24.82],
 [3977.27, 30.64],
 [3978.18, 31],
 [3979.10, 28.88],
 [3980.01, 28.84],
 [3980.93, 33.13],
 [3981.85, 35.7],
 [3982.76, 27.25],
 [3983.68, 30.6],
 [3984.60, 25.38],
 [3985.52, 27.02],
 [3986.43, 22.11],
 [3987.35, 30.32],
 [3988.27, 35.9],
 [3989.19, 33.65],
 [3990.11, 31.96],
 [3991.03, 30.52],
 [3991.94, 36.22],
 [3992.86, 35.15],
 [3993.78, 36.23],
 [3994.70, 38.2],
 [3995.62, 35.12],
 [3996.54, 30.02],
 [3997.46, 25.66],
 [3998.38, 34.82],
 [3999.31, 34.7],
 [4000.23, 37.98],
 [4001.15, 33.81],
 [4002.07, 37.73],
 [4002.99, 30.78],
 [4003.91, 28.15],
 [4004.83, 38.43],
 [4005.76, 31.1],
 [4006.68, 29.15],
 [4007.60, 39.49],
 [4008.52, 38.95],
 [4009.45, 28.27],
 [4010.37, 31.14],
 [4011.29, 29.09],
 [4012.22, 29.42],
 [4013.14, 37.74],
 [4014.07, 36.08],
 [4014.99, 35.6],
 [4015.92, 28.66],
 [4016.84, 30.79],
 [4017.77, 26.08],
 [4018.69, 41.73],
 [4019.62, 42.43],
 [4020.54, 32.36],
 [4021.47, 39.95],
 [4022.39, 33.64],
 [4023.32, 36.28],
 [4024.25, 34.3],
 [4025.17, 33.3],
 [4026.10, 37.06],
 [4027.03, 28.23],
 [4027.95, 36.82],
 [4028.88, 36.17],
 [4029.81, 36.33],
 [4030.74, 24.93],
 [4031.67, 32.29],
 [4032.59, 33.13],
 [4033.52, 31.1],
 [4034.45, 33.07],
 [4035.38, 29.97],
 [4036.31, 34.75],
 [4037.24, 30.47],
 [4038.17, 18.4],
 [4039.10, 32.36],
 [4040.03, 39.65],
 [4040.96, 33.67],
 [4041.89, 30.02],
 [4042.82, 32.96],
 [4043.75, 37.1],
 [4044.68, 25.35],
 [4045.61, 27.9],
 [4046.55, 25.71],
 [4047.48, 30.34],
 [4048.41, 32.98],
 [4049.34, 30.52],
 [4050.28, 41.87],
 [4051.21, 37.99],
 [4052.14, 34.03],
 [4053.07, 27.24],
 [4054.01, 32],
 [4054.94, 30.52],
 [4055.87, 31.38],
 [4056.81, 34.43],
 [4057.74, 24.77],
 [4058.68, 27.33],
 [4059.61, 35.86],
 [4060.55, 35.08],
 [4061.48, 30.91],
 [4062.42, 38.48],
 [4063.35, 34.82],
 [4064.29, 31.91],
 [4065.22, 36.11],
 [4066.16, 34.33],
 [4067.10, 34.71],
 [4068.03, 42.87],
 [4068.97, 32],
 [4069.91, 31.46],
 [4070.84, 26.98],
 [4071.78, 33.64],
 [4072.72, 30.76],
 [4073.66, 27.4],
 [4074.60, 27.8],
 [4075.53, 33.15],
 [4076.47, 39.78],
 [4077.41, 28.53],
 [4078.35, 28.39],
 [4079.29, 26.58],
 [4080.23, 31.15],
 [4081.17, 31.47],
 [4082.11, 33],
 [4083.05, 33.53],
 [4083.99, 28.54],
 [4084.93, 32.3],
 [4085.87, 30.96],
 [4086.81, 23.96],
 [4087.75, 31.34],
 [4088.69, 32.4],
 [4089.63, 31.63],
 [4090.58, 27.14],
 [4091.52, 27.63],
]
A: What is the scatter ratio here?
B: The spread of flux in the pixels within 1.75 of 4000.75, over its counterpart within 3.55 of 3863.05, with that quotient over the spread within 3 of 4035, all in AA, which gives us 0.24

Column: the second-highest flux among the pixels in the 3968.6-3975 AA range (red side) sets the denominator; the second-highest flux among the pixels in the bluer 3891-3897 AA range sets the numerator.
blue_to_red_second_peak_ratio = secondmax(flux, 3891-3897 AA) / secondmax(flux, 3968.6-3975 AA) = 1.19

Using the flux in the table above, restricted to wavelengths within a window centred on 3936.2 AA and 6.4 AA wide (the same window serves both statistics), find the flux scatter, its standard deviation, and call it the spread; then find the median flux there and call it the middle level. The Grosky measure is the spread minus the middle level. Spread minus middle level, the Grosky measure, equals -19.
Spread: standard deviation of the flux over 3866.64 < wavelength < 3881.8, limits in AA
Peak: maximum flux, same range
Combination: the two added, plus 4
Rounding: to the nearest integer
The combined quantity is 50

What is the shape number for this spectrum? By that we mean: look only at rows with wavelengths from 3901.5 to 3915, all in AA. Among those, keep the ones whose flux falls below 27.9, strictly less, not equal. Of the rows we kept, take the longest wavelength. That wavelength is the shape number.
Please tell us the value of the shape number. 3910.97 AA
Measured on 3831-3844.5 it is 3844.01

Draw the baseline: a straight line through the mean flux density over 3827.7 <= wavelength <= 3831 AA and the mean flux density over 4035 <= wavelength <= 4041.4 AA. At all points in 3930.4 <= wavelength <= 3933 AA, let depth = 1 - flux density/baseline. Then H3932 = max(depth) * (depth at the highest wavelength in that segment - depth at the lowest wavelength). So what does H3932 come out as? 0.00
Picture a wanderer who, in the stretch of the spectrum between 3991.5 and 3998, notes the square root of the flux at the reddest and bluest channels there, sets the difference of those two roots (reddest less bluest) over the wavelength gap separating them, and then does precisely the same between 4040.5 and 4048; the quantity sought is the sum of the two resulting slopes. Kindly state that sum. -0.22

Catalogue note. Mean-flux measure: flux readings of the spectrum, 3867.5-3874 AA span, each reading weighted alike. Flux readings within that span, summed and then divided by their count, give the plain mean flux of 30.8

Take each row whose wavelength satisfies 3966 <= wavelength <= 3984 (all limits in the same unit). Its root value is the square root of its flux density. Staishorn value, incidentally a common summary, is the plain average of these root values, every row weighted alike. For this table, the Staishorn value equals 5.0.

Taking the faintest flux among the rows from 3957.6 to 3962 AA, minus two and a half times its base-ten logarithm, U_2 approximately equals -3.26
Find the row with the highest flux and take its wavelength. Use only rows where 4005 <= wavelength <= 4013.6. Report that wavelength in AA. 4007.60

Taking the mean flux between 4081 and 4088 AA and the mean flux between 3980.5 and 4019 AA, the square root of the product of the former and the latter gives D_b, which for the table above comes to 31.6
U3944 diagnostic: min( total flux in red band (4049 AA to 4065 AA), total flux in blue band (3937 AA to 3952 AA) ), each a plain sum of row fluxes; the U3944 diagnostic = 493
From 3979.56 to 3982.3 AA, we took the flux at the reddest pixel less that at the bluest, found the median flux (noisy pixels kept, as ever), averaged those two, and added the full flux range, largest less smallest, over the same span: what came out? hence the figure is 26.9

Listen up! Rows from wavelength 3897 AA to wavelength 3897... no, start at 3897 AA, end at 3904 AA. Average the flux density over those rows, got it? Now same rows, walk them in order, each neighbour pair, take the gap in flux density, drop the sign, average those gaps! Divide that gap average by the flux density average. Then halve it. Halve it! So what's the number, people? 0.048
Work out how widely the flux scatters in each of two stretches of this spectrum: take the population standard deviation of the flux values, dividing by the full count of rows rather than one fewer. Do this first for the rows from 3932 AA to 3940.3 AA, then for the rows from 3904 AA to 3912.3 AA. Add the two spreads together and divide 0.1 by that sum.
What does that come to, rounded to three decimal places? 0.012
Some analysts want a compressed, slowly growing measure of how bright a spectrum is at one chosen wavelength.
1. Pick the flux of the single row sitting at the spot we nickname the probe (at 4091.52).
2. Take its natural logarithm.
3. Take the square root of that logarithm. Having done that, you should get 1.82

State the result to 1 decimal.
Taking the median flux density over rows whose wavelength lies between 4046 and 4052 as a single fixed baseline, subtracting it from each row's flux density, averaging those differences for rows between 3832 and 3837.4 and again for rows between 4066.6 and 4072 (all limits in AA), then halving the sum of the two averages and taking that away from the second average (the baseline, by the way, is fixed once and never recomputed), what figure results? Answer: 5.7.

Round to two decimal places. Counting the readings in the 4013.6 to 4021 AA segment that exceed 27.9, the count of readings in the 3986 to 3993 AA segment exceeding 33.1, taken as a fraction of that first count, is 0.57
